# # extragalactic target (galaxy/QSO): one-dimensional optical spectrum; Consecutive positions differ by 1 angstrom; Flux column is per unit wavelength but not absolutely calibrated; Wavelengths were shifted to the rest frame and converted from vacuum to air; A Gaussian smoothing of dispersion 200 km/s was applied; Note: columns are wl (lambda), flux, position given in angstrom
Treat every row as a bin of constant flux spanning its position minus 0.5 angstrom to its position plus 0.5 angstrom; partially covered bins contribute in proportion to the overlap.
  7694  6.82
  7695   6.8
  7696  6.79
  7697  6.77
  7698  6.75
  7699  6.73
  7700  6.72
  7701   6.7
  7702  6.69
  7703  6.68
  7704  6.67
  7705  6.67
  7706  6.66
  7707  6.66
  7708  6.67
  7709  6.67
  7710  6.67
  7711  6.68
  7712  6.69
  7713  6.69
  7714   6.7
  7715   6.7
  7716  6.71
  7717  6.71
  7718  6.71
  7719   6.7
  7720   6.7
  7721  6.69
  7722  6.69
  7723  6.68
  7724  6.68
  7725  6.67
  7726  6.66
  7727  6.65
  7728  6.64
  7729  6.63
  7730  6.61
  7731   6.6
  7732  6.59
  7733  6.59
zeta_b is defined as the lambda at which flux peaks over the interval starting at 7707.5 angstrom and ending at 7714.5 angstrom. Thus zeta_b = 7714 angstrom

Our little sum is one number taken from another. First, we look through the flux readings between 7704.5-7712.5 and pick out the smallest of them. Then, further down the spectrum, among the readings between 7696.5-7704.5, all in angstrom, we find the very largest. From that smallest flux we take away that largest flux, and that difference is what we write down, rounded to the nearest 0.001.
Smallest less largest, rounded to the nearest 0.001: -0.110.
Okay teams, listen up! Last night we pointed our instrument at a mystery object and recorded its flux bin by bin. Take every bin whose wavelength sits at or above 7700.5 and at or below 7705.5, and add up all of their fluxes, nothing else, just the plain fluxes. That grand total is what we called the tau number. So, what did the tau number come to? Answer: 33.4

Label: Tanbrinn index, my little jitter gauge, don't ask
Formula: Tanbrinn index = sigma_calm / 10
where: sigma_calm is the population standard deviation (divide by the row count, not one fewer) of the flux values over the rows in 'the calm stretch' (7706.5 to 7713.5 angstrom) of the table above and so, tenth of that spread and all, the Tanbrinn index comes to 0.0010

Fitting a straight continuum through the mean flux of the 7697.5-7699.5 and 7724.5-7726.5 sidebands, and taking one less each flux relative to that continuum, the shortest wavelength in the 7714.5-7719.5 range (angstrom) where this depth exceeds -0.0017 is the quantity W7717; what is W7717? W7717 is 7715 angstrom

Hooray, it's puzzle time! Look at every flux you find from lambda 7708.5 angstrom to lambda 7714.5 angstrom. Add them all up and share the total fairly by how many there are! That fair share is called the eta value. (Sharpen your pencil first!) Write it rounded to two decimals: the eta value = 6.68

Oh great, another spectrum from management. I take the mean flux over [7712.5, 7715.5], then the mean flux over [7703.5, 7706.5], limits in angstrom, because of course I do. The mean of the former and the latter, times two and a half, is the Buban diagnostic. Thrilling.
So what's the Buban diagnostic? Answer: 16.7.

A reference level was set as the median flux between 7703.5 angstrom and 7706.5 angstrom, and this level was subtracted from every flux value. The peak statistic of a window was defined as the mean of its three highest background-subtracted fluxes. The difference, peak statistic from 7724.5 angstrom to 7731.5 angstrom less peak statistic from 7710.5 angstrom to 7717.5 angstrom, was -0.05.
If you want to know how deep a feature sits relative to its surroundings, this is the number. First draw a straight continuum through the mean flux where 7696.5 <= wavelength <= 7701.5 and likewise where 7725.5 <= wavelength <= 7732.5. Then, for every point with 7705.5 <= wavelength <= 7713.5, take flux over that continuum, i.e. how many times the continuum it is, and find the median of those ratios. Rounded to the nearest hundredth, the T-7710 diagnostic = 1.00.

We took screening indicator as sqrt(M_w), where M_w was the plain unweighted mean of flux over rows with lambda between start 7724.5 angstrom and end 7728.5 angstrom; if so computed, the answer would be 2.58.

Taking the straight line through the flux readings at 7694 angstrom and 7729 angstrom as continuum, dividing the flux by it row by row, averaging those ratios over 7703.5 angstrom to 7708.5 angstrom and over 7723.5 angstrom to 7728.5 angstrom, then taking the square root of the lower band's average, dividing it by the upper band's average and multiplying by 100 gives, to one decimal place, 99.1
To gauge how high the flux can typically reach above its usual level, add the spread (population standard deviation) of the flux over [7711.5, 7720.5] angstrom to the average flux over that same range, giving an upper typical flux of 6.71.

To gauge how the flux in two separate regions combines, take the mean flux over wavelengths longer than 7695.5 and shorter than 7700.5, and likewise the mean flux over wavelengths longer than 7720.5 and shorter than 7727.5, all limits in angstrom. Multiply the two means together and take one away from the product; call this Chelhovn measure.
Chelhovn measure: 44.1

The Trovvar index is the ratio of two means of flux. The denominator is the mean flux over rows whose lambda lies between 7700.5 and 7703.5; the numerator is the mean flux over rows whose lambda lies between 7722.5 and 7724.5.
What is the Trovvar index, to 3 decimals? 0.999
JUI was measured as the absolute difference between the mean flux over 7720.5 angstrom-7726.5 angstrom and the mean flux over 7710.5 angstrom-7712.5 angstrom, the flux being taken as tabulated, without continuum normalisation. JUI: 0.01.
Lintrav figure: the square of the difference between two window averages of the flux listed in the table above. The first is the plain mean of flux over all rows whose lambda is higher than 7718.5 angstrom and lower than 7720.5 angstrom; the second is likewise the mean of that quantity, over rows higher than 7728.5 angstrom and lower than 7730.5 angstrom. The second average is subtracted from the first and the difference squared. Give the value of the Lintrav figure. 0.0064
